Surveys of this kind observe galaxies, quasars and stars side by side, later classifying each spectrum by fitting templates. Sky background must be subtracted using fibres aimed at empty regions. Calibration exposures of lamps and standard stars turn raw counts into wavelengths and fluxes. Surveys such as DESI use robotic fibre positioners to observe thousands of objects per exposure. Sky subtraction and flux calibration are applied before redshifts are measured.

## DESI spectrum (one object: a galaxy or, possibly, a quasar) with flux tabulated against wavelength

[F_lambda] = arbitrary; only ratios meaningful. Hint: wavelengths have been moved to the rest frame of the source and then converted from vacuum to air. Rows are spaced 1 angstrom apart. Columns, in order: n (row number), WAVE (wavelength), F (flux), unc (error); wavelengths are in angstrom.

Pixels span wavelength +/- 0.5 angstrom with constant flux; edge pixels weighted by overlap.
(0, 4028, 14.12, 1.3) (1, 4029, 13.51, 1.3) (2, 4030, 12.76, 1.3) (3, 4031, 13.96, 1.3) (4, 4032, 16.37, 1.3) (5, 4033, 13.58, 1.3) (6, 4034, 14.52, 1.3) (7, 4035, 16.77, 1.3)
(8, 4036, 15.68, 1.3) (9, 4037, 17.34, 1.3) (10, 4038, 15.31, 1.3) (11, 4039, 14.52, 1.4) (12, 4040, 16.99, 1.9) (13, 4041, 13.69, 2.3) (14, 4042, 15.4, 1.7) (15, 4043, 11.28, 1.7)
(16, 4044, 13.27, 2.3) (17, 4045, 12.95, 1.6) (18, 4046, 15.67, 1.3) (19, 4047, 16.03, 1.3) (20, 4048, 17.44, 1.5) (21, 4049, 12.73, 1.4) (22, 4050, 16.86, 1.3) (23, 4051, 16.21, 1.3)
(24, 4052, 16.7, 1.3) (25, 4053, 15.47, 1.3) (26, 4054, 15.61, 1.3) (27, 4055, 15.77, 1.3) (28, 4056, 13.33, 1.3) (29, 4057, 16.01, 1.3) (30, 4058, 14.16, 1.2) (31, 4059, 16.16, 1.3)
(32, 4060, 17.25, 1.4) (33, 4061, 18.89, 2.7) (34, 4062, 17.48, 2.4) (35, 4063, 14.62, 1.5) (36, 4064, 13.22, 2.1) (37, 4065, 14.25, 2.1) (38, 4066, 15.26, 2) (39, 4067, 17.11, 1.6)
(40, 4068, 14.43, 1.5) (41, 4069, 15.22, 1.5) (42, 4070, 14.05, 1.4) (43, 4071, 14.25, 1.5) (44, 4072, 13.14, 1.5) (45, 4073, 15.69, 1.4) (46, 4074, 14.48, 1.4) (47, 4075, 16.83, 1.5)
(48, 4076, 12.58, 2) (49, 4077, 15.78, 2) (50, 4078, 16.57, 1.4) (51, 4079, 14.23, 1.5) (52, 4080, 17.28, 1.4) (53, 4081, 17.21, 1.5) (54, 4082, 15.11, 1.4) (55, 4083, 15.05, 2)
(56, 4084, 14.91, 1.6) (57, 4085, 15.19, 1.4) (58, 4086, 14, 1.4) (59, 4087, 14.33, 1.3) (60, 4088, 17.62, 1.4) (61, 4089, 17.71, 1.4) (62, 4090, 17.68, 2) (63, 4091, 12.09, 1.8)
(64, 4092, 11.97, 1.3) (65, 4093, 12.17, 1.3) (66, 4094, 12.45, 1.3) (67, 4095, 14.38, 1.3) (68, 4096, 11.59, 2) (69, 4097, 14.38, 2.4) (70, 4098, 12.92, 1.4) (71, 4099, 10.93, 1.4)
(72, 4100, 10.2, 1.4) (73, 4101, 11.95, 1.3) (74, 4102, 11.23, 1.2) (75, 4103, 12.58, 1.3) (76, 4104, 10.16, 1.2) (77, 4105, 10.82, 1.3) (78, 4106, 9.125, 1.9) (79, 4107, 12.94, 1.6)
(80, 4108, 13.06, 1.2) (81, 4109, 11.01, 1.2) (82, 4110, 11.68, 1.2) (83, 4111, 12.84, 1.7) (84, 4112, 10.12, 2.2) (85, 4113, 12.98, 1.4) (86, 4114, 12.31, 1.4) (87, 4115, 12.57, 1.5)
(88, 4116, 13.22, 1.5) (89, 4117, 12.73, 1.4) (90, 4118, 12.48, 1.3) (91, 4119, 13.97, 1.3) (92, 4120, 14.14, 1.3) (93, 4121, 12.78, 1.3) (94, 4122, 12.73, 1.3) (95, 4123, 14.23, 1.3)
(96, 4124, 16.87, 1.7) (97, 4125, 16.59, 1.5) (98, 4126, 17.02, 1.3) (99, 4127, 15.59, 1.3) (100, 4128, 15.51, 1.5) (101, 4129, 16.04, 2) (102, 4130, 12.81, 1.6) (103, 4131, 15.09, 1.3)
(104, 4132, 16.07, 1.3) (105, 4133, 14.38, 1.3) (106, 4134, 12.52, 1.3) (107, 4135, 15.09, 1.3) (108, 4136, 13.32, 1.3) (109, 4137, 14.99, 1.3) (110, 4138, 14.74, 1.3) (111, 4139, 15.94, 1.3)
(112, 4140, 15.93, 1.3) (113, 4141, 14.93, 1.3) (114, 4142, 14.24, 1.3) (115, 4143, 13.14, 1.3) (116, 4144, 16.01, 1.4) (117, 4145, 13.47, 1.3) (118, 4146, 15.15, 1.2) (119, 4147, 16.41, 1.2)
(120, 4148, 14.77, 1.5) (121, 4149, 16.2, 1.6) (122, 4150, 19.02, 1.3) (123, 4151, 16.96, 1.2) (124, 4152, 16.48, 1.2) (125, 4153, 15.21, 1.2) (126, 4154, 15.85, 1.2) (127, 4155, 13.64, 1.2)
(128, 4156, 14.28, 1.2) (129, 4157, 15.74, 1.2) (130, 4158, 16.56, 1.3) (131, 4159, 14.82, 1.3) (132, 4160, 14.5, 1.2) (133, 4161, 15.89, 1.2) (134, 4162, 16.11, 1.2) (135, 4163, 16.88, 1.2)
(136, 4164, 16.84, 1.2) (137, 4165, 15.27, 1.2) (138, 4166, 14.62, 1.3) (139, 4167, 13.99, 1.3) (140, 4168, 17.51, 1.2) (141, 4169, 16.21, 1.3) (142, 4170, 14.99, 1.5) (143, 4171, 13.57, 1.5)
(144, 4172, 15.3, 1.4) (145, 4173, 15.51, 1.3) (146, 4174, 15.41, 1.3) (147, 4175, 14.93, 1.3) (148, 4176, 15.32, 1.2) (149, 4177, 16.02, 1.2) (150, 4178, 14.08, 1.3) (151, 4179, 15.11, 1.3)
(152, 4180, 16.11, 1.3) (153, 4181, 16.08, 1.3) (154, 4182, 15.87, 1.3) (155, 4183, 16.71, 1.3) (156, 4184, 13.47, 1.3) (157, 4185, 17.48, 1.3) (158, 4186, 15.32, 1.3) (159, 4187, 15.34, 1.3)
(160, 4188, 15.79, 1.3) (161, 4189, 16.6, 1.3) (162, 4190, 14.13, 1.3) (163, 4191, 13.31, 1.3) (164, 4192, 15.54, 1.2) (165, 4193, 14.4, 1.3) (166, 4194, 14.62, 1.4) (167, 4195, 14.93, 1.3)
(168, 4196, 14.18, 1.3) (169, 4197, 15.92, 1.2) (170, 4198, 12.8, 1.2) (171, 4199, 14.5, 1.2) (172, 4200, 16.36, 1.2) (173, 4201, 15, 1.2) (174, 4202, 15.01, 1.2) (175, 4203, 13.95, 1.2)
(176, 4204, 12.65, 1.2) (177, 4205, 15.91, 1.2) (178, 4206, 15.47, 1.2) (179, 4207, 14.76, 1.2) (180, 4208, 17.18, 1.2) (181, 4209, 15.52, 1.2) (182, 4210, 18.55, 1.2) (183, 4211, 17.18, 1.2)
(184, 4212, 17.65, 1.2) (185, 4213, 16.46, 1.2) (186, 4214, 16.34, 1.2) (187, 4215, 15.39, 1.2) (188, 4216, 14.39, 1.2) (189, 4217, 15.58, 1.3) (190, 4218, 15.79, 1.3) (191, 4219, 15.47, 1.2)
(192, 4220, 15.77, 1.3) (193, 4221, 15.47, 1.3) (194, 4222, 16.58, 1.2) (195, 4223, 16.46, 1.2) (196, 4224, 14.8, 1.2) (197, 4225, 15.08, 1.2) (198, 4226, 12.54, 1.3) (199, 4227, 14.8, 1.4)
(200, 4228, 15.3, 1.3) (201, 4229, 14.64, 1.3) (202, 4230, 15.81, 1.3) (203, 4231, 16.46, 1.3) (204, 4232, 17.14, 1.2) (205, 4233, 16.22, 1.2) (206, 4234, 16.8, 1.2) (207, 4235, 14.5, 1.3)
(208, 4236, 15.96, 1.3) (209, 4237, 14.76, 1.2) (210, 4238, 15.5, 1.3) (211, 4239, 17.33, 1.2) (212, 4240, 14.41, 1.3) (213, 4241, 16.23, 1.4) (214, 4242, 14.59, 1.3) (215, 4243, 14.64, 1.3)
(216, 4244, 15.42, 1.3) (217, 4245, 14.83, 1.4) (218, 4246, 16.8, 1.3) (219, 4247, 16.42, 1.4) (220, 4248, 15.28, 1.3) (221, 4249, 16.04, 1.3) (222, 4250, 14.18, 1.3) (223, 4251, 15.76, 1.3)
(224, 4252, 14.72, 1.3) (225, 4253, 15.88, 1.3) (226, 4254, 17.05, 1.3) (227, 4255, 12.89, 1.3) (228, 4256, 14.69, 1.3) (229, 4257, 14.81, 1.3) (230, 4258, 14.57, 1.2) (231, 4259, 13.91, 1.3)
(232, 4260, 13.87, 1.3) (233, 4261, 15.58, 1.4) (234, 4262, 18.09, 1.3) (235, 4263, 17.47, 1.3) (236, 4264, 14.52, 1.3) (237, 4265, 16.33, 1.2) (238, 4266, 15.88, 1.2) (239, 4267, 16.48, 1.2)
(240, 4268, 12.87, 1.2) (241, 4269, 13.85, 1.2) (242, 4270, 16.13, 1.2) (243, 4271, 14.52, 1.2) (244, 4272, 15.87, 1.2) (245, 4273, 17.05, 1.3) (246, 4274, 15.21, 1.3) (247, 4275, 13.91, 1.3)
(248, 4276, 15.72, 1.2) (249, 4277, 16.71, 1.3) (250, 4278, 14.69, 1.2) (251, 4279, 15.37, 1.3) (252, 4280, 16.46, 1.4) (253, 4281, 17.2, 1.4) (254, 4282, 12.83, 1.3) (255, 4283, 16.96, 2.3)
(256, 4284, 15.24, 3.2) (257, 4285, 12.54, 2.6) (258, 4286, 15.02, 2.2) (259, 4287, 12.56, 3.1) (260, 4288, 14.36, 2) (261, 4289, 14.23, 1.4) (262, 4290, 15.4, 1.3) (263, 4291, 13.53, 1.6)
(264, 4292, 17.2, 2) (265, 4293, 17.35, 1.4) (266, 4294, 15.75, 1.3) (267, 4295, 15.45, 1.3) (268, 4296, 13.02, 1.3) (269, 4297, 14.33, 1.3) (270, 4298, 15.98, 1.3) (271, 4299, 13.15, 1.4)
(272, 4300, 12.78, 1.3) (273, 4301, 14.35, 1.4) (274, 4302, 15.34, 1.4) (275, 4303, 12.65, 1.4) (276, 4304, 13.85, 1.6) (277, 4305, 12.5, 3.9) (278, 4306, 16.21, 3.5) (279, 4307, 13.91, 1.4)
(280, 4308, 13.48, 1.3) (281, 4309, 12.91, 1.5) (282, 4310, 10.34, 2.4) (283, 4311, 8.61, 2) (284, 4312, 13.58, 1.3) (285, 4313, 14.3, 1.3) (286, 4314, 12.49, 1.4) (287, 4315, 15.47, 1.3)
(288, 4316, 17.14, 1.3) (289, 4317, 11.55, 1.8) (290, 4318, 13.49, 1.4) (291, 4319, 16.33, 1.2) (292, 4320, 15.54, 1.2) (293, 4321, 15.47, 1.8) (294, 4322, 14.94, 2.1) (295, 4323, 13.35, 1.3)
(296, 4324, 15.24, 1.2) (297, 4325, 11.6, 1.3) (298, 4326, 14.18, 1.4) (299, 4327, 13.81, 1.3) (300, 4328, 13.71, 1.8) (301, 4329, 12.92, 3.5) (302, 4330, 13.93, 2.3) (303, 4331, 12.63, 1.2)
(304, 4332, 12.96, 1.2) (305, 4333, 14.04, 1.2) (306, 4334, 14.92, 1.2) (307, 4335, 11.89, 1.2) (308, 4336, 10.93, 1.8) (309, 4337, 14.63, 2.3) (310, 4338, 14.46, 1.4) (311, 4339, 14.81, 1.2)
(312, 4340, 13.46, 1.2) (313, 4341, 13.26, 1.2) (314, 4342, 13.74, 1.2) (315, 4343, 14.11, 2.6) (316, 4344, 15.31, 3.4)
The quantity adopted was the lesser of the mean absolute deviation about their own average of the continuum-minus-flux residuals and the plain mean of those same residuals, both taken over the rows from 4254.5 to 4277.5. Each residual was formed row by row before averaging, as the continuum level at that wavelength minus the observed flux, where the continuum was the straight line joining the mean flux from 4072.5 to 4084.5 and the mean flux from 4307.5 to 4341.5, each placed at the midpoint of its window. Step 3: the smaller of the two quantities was -1.2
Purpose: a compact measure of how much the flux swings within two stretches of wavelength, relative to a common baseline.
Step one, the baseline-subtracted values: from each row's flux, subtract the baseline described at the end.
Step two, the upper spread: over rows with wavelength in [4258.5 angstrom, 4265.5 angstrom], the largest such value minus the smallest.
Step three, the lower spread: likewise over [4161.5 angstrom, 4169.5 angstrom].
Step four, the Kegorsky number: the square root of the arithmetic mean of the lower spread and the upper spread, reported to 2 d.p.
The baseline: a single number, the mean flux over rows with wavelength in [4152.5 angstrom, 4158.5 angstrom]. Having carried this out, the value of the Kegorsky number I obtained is 1.97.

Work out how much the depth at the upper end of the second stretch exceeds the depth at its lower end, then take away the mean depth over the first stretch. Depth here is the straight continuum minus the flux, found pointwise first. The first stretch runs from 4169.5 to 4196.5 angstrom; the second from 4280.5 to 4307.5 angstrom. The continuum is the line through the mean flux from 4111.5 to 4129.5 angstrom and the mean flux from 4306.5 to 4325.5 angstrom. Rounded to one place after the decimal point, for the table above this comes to 4.5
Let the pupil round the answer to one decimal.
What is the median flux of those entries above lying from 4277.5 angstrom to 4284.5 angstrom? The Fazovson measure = 15.4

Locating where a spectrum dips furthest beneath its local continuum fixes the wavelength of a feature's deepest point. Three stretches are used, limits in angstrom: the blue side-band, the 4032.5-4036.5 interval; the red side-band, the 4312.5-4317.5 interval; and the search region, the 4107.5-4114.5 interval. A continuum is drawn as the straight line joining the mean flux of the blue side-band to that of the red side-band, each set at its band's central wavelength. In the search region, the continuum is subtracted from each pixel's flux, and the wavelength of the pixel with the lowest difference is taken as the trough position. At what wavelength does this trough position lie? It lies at 4112 angstrom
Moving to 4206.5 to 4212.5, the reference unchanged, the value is 4207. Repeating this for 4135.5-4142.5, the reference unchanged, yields 4136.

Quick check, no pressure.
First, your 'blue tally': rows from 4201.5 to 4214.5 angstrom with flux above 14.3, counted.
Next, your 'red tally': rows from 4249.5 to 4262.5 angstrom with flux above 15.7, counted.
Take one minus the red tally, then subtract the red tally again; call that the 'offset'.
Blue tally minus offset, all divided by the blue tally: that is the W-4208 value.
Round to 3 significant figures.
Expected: 1.64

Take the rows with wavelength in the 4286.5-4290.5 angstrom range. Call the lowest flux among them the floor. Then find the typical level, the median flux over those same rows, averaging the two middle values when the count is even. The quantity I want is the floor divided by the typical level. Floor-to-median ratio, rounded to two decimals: 0.88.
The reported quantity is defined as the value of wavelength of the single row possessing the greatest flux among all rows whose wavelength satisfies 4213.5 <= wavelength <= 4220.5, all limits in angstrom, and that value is 4214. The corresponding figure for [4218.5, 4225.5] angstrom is 4222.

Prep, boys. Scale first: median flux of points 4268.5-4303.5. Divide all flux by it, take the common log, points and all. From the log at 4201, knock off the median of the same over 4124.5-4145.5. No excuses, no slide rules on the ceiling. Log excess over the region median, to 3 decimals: -0.003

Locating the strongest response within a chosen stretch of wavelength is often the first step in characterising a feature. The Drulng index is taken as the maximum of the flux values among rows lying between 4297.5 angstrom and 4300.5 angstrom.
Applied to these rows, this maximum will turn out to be 15.98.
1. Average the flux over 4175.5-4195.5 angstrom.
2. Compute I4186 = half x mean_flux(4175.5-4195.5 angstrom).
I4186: 7.66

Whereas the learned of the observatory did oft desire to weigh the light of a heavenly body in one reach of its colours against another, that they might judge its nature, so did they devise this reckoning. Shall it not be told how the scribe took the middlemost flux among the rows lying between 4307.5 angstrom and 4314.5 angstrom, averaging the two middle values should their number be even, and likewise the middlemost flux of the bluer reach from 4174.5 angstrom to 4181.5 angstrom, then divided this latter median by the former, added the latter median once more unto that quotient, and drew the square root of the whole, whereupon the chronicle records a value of 4.06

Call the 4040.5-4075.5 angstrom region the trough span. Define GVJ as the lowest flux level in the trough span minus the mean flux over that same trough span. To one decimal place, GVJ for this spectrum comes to -3.9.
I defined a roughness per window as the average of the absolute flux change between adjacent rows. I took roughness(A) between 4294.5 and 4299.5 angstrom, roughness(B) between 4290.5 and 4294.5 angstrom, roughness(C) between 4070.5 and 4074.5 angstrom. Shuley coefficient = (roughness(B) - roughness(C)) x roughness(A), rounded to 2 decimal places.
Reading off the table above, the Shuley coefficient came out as 0.38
